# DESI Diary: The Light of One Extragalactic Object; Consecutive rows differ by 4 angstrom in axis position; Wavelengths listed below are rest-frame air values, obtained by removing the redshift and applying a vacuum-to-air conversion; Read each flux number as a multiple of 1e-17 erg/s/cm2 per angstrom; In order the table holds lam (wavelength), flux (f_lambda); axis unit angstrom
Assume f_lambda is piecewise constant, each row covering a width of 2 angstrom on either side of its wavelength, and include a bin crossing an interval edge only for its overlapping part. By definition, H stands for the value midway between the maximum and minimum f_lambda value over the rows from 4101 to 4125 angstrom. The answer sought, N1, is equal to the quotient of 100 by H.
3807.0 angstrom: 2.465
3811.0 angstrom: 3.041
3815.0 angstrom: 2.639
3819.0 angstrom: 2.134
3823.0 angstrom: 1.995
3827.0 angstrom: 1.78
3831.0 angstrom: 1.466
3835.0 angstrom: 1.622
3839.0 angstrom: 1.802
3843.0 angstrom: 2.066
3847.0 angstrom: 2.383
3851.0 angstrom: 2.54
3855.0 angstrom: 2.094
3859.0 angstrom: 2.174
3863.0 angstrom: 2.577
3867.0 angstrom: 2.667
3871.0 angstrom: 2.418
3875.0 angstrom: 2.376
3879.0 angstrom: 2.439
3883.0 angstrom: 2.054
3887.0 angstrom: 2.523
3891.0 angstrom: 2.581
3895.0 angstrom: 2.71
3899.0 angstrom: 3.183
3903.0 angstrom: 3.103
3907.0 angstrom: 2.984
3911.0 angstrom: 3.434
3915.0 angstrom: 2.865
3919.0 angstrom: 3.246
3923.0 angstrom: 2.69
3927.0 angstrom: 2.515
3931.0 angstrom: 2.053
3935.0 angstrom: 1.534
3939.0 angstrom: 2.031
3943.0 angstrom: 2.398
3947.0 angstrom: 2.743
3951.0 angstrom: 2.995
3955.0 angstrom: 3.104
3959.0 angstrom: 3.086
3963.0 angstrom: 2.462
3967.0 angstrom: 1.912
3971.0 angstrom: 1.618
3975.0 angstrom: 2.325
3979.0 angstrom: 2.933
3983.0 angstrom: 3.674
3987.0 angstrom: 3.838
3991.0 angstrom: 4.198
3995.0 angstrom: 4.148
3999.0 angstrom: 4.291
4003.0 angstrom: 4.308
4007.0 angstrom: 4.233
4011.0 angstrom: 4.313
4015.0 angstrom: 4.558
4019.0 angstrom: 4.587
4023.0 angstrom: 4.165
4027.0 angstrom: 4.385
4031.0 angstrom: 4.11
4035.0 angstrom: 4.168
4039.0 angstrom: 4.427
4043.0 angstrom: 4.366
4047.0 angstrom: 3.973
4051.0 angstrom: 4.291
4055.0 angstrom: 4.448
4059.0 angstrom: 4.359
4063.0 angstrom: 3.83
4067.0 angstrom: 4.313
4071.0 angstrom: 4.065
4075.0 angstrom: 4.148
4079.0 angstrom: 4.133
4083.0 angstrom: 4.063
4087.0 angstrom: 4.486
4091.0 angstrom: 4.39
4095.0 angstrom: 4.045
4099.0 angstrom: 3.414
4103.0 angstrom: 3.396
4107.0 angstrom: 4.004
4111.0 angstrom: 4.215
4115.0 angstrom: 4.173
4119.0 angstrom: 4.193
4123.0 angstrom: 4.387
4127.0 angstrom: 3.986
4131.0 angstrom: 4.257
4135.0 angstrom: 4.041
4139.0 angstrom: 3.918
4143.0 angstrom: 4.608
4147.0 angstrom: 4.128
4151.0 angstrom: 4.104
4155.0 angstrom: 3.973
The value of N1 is 26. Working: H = 3.9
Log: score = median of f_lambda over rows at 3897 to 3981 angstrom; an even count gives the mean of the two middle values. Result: 2.7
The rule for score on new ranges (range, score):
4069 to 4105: 4.1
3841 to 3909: 2.5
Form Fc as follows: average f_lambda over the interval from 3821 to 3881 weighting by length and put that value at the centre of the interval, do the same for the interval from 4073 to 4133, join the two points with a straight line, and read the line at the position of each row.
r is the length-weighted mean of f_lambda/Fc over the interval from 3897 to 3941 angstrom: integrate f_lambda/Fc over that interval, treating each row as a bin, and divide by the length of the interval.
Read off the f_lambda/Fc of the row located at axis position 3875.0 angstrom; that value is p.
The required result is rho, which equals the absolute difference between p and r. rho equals 0.001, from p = 1.01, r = 1.01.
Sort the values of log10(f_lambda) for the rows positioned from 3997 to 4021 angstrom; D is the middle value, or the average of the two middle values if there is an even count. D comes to 0.63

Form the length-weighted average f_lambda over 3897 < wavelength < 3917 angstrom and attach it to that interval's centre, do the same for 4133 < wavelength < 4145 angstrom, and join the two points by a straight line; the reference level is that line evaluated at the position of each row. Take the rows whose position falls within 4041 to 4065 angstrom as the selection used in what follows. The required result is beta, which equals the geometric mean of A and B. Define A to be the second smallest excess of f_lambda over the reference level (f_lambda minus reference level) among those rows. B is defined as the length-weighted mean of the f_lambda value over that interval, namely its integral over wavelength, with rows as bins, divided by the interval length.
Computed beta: 0.94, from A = 0.2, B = 4.21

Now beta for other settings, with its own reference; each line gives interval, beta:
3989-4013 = 1.67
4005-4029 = 1.69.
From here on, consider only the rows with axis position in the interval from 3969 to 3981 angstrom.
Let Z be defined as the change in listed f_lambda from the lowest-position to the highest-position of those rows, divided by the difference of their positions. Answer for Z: 0.16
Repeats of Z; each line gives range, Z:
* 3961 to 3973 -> -0.11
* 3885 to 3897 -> 0.02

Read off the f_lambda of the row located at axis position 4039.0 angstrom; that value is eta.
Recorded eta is 4.427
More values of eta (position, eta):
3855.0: 2.094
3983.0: 3.674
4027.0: 4.385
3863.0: 2.577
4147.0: 4.128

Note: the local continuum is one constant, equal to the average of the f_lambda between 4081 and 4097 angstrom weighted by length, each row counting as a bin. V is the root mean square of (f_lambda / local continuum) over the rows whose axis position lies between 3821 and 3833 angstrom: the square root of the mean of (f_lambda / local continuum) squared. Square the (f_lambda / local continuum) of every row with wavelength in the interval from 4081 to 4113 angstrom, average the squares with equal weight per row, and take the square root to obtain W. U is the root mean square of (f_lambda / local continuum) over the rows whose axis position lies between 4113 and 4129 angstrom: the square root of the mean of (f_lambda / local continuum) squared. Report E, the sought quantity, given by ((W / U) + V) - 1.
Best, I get 0.37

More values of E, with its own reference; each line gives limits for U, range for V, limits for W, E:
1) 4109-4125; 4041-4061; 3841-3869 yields 0.57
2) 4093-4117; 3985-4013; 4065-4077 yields 1.06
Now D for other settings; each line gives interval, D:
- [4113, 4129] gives 0.62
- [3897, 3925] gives 0.49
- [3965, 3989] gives 0.42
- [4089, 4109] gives 0.60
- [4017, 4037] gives 0.62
